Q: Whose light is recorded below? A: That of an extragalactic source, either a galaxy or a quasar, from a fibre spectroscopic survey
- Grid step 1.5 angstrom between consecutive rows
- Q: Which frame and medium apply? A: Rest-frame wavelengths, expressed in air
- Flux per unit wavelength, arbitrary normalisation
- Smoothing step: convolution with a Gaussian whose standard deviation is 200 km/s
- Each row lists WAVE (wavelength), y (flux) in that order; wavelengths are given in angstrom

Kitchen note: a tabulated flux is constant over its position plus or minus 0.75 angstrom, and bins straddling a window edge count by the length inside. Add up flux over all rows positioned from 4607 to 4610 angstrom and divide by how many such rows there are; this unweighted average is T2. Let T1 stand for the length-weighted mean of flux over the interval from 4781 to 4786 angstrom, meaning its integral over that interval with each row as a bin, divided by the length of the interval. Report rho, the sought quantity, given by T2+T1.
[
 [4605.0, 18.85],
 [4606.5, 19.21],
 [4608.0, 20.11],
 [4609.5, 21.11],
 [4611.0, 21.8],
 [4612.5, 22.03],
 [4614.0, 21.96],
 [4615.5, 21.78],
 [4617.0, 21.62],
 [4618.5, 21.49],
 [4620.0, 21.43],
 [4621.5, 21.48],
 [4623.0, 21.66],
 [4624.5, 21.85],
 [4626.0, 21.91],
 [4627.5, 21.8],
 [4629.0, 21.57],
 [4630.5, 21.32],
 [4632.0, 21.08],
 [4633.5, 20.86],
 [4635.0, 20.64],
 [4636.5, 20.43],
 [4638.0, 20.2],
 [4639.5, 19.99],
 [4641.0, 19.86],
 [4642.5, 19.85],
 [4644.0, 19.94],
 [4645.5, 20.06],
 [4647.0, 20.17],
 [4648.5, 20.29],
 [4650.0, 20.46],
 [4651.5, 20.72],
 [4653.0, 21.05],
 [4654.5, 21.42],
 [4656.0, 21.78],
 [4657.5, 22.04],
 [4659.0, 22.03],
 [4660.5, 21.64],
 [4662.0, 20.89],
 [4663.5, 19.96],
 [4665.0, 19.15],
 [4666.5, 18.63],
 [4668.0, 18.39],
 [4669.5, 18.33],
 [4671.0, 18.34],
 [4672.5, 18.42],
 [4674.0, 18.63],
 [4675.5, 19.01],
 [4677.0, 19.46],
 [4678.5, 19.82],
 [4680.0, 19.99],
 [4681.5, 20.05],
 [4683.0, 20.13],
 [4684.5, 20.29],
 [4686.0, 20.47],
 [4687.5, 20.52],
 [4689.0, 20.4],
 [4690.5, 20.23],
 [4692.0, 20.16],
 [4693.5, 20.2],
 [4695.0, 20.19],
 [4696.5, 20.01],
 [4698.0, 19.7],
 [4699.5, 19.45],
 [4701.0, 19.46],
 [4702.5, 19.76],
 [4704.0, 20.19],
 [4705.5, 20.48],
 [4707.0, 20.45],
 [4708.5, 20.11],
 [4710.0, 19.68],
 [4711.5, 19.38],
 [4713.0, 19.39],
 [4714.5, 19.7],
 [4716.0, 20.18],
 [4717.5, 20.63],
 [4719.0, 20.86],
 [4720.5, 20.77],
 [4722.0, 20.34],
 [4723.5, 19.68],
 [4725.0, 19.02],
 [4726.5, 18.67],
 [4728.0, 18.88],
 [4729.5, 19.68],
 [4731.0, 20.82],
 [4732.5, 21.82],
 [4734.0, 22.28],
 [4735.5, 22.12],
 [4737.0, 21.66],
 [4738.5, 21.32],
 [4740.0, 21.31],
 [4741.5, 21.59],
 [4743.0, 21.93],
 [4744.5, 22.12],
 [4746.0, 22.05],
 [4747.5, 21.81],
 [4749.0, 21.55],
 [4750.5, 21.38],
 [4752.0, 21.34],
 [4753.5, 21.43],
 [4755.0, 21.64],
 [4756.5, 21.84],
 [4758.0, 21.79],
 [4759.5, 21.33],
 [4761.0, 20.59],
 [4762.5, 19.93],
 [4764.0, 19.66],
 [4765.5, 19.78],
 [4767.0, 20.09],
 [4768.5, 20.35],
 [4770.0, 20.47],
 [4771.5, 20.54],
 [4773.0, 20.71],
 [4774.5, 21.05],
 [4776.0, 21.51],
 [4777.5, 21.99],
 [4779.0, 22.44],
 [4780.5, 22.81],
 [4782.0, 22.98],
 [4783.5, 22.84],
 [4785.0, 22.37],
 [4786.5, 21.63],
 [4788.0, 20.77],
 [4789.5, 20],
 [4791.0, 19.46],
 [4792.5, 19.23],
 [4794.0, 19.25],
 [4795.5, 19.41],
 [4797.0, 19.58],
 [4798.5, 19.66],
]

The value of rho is 43.3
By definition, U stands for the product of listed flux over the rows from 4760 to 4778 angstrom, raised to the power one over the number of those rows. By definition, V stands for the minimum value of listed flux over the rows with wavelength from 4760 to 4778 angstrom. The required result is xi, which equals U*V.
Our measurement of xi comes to 404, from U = 20.5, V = 19.66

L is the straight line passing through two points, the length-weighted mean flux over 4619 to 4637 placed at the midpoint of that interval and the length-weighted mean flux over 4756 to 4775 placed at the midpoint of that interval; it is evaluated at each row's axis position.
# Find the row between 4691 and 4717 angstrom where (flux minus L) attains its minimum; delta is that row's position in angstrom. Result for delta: 4711.5 angstrom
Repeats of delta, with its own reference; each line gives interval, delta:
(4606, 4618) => 4606.5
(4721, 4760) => 4726.5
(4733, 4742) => 4740.0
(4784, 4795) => 4792.5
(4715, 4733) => 4726.5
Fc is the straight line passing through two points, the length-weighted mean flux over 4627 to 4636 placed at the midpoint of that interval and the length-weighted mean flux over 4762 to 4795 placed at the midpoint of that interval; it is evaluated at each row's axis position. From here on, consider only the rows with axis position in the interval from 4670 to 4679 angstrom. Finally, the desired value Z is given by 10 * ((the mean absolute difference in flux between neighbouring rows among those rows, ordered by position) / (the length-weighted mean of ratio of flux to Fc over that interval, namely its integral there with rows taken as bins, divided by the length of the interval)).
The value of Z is 3.3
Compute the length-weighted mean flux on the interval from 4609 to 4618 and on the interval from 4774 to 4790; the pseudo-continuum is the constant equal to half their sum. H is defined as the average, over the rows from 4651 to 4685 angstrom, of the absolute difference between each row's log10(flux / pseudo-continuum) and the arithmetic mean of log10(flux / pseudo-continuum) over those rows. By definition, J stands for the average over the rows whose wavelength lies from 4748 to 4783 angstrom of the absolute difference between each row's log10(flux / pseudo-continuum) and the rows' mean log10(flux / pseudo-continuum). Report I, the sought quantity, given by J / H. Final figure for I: 0.7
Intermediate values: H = 0.0226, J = 0.015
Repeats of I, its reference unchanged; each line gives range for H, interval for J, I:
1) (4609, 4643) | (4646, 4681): 1.9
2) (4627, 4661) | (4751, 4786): 1.3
